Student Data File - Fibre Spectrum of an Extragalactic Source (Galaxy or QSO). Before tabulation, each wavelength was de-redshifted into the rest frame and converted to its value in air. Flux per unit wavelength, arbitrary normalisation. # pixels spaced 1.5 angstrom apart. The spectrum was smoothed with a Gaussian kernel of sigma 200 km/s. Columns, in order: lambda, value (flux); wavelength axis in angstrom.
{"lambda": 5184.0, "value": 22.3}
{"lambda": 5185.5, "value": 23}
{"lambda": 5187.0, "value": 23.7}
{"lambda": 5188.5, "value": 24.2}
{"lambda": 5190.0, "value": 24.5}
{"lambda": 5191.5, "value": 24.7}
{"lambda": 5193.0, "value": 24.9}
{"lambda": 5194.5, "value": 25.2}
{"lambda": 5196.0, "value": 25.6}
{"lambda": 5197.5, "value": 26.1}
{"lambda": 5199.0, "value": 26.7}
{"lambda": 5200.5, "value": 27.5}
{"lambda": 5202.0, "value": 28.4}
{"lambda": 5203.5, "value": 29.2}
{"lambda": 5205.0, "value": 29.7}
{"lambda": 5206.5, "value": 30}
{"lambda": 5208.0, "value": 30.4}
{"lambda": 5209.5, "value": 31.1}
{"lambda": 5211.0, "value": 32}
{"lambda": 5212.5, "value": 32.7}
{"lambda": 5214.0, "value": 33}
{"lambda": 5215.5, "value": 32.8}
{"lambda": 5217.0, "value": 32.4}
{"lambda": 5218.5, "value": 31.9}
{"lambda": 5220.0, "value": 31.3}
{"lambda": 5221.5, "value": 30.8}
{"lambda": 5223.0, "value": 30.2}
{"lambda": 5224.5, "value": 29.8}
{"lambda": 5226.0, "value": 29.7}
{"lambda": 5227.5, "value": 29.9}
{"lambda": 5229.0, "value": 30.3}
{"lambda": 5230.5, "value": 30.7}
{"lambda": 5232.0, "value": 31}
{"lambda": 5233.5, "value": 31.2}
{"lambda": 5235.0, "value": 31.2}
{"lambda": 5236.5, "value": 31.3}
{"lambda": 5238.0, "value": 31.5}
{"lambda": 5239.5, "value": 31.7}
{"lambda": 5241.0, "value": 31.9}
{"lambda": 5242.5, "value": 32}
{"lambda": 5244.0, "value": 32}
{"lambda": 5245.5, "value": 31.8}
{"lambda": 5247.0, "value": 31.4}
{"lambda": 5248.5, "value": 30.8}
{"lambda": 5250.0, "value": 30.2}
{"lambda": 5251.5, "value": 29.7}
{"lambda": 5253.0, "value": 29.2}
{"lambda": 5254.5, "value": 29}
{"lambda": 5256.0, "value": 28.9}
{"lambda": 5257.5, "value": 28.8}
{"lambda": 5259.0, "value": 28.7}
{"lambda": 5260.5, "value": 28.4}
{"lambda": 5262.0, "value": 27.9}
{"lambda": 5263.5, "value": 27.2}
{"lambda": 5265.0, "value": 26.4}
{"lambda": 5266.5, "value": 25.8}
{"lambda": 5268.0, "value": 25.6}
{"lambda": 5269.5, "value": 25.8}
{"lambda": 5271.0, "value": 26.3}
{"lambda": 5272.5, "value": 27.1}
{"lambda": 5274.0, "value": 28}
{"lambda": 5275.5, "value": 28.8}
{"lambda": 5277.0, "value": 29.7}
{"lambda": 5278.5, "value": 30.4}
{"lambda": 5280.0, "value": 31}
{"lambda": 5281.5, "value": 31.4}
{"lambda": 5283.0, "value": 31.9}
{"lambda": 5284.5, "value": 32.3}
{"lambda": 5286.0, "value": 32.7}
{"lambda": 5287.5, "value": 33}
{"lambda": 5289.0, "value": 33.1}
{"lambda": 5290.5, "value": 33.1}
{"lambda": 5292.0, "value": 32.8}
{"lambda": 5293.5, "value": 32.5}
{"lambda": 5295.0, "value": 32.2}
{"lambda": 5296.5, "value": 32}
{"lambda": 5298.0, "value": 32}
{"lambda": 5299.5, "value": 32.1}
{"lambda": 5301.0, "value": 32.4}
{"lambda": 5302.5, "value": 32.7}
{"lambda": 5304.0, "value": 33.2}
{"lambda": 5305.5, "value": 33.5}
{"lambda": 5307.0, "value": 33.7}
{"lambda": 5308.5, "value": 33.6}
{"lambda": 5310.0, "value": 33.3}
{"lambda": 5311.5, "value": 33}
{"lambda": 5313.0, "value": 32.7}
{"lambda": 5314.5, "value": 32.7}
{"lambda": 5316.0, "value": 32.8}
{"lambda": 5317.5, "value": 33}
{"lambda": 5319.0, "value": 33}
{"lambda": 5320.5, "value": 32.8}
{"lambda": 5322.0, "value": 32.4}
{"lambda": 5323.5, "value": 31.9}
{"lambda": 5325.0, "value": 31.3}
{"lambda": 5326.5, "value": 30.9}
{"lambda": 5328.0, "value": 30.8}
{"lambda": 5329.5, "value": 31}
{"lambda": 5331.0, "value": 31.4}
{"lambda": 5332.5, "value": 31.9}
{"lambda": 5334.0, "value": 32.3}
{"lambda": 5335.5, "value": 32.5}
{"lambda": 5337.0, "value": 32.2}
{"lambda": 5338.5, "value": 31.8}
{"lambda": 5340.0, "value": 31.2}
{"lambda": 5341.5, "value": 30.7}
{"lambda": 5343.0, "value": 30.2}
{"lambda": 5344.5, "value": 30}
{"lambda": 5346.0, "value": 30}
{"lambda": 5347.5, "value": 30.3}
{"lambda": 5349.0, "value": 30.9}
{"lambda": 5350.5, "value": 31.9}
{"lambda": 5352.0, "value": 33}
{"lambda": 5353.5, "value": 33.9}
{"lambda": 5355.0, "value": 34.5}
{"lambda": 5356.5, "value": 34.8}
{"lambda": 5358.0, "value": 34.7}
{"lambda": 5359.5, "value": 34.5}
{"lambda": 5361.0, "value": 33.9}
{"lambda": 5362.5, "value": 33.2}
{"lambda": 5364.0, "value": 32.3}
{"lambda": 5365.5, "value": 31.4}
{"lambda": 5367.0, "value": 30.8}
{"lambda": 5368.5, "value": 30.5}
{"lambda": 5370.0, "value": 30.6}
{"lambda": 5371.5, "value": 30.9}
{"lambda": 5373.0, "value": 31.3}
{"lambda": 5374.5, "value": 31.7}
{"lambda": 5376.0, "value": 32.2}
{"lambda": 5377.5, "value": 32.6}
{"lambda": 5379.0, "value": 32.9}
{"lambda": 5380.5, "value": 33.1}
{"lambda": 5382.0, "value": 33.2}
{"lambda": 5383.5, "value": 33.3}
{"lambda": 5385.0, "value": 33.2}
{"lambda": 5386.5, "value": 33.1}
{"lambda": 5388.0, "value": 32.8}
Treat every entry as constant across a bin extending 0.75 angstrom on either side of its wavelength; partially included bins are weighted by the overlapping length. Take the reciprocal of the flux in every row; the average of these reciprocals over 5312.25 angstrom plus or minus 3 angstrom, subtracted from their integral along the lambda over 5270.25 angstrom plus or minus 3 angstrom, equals 0.20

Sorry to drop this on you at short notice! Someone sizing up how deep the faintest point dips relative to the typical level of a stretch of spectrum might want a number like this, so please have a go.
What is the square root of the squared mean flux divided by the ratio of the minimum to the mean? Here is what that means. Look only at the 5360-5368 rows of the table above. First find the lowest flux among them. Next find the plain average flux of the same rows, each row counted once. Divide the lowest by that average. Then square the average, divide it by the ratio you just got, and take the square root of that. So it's 33.1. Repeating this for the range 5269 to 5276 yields 27.9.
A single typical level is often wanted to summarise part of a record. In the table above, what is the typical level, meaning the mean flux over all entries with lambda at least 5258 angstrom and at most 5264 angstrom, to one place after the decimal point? 28.1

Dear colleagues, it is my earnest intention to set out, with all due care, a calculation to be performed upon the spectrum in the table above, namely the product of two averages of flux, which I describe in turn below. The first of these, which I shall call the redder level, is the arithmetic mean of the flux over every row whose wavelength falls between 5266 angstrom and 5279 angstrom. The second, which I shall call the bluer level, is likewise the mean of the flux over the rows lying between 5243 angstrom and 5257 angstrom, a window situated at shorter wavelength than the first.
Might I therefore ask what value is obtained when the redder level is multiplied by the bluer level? 834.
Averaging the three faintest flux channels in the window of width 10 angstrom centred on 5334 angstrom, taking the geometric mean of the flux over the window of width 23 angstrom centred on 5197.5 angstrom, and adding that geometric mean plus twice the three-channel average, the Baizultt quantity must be 89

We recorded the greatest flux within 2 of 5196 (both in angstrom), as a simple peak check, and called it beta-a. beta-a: 26.1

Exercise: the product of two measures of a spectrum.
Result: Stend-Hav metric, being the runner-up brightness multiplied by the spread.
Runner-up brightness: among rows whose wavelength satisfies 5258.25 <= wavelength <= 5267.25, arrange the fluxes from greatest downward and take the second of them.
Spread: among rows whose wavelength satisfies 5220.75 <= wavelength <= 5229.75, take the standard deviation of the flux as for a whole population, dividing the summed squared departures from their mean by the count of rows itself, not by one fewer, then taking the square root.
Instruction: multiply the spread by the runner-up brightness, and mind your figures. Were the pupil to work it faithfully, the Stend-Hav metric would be 11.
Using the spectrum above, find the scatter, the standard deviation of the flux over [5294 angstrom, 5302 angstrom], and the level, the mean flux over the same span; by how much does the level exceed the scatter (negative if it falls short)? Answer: 32.0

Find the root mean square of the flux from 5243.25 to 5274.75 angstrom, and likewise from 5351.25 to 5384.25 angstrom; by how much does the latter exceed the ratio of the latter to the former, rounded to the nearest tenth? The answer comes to 31.6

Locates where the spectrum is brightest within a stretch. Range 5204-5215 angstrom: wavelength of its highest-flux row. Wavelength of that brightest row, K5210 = 5214.0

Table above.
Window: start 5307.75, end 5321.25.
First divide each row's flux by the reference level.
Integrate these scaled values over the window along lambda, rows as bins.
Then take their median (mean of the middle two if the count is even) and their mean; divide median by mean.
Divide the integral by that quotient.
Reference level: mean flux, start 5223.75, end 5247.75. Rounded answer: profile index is 14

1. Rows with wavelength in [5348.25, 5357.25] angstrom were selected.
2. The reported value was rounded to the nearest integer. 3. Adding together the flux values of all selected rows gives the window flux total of 199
